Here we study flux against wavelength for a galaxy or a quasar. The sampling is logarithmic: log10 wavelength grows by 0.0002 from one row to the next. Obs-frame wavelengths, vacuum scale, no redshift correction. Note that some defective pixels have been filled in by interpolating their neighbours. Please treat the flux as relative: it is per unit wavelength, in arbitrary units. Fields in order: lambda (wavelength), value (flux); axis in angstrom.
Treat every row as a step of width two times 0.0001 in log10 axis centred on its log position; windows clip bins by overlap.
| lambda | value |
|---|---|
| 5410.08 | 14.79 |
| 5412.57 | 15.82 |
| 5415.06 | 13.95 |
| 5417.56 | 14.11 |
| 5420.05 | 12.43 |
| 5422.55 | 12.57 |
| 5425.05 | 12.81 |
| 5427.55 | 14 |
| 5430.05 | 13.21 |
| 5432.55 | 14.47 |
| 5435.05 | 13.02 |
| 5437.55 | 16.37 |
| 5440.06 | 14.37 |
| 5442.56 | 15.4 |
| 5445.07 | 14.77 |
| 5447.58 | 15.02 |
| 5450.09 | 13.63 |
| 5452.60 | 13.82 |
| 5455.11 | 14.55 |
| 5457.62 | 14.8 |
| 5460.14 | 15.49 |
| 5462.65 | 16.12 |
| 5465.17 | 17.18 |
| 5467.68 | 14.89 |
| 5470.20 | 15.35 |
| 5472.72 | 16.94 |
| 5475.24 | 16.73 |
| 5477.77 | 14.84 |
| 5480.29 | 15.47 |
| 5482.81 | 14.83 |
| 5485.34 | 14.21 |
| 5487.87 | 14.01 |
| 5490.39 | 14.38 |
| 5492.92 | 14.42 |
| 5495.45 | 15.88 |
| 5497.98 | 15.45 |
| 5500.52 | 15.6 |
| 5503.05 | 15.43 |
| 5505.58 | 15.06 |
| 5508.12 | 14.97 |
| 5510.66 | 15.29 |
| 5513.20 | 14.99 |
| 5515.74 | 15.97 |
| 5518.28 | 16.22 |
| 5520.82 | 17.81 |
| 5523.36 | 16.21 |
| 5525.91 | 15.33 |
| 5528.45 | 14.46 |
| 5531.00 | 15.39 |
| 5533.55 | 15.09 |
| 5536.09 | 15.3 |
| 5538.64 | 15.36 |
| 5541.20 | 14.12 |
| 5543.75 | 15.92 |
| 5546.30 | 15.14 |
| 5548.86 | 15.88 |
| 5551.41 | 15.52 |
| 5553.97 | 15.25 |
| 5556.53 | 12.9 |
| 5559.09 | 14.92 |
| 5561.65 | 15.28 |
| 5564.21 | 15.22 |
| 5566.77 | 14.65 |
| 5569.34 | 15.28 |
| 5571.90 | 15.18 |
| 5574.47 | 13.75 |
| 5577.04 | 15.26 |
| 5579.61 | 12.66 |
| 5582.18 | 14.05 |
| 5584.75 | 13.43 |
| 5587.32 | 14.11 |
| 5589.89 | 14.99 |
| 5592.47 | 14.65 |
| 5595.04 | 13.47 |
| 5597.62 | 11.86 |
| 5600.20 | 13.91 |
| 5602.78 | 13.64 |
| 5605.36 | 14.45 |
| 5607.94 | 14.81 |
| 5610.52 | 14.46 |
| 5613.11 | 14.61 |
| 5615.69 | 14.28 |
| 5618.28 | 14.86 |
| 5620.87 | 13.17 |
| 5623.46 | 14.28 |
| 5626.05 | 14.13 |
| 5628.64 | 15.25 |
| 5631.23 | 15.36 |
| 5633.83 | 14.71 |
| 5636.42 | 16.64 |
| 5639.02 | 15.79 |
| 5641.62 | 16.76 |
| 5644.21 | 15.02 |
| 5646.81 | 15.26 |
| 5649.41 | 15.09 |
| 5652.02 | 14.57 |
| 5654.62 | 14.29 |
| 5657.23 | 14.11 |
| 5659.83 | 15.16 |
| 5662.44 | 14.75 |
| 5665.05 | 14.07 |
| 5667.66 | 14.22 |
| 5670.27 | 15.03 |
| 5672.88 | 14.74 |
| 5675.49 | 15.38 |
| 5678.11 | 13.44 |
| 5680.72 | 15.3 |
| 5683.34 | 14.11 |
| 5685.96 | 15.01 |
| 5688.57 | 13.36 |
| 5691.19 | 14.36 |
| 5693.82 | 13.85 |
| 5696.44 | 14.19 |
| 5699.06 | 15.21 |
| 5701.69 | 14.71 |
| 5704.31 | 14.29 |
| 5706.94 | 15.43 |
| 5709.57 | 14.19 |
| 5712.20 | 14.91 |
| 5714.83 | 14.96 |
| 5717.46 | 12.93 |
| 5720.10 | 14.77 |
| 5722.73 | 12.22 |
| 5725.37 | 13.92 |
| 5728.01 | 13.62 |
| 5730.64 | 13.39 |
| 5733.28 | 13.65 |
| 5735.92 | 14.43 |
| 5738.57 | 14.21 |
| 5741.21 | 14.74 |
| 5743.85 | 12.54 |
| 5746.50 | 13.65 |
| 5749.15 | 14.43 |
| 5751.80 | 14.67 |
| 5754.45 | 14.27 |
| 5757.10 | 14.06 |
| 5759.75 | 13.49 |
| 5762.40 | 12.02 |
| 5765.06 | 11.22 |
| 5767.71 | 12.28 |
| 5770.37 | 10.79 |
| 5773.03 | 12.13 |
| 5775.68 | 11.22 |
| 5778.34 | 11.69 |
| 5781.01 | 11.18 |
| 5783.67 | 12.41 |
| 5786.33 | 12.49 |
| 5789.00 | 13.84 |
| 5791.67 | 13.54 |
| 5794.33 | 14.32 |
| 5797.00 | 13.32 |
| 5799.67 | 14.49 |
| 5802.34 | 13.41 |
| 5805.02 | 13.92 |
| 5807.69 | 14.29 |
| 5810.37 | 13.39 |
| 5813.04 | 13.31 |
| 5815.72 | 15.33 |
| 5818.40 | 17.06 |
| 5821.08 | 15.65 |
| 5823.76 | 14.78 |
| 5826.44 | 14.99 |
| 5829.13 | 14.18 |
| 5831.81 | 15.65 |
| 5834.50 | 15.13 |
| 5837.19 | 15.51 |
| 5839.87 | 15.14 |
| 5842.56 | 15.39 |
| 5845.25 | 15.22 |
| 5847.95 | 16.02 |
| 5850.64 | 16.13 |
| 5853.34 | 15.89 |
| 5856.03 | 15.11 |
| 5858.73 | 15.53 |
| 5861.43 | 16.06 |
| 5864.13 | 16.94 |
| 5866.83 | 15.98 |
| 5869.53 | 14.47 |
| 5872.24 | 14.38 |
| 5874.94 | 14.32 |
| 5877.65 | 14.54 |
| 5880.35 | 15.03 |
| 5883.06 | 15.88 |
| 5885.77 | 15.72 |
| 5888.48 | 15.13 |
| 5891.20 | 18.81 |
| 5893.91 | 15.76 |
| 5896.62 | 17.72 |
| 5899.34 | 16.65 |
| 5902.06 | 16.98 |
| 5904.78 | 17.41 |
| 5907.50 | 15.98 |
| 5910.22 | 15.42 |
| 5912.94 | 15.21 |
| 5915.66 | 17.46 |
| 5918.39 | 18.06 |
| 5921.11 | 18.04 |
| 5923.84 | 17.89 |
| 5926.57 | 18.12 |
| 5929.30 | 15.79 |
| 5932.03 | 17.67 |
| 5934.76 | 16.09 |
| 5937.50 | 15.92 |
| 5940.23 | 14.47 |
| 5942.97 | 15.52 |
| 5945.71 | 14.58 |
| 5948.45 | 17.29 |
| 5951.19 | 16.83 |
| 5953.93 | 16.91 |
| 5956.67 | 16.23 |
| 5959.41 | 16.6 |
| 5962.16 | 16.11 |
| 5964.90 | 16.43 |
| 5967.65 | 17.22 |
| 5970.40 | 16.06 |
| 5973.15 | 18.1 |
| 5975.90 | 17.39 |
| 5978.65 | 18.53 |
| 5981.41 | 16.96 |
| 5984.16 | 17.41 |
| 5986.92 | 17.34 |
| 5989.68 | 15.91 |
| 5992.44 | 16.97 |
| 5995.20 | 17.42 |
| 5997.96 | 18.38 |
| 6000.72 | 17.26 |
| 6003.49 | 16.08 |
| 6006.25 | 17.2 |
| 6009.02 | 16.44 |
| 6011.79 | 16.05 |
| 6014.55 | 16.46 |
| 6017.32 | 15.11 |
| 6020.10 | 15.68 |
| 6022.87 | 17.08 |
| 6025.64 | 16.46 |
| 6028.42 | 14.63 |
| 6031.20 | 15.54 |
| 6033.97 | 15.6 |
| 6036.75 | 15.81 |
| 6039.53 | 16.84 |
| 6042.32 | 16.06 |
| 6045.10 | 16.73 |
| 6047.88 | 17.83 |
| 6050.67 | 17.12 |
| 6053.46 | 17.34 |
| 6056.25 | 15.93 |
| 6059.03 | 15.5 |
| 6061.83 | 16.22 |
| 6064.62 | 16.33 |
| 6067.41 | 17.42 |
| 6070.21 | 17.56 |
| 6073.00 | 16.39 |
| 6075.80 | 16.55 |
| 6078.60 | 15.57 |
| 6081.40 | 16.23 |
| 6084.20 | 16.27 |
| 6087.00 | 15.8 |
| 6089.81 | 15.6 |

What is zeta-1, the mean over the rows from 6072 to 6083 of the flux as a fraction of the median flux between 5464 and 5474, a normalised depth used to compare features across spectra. 1.00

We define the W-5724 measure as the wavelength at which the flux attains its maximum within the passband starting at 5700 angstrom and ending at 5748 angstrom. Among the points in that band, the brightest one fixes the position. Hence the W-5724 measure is 5706.94 angstrom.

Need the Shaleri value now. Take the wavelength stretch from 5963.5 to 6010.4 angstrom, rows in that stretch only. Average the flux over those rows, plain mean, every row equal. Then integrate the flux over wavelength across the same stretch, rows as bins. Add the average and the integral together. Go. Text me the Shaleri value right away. 820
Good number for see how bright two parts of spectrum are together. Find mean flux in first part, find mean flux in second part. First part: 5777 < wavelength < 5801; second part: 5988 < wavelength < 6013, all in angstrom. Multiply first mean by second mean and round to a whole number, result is 220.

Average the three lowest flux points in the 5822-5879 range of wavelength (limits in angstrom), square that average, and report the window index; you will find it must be 204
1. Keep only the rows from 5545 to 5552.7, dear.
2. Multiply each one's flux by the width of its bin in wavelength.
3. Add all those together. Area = 119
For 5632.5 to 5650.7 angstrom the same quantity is 284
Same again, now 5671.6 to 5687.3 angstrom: 230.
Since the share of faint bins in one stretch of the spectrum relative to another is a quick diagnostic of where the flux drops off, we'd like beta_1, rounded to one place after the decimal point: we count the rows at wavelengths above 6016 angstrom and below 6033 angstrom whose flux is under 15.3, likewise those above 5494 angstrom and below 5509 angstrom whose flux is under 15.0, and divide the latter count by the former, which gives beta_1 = 0.5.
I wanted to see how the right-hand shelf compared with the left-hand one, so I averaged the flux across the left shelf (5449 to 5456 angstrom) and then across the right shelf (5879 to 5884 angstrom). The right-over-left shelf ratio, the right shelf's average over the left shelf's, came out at 1.10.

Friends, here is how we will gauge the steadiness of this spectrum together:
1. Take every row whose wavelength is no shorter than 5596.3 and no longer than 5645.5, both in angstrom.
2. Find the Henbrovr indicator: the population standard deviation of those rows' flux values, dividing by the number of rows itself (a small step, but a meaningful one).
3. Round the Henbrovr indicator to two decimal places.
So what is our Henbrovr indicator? 1.10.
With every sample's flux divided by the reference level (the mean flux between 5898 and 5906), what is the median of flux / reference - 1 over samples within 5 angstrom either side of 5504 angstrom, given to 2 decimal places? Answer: -0.10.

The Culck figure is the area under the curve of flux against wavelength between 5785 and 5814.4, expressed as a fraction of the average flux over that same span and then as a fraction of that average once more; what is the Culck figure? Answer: 2.15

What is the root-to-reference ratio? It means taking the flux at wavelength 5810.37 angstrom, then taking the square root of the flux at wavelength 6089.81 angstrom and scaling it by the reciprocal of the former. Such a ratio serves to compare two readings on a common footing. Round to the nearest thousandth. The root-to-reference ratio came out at 0.295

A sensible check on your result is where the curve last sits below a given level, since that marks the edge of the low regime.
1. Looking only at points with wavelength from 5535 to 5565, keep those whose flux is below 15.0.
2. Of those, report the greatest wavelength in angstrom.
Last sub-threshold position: 5559.09 angstrom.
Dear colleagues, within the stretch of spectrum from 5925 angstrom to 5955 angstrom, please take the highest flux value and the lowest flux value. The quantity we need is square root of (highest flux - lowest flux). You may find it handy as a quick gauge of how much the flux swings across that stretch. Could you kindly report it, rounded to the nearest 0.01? 1.91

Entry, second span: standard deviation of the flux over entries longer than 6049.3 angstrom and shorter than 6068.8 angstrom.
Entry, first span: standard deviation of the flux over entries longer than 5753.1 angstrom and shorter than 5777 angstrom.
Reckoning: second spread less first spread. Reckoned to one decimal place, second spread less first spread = -0.5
